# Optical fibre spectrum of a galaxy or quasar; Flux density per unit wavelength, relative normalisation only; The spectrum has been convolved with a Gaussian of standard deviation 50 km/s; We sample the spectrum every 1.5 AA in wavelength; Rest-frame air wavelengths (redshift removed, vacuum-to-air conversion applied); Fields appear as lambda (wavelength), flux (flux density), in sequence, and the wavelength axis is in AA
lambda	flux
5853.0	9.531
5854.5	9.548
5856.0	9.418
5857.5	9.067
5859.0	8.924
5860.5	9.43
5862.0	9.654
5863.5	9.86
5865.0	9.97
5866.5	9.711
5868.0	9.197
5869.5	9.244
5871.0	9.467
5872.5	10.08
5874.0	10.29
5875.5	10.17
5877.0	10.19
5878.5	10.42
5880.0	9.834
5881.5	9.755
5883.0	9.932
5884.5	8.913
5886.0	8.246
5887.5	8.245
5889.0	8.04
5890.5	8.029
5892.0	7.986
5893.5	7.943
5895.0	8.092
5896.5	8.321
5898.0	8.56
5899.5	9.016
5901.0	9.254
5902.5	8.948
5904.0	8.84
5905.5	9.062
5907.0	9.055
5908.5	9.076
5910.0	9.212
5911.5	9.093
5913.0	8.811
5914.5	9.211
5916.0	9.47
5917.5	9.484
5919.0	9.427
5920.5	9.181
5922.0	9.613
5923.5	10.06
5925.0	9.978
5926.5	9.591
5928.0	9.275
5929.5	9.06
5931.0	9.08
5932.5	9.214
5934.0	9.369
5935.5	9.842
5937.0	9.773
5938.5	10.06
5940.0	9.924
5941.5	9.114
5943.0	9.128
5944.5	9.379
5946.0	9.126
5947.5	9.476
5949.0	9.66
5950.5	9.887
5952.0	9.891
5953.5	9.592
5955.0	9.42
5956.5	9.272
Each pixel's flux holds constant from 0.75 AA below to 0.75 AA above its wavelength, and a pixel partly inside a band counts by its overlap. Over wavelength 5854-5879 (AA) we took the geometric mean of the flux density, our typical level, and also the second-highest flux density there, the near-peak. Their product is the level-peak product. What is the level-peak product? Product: 99.6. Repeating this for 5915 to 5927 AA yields 95.8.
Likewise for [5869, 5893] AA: 95.3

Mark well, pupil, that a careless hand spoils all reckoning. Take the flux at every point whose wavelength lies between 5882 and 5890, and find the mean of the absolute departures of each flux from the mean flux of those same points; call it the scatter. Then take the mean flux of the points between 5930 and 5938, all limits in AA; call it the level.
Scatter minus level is -8.86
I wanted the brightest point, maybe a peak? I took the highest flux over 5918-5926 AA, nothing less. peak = 10.06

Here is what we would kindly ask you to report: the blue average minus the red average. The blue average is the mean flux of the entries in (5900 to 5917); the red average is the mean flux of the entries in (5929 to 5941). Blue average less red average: -0.4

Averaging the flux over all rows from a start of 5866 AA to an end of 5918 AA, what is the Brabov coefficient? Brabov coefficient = 9.12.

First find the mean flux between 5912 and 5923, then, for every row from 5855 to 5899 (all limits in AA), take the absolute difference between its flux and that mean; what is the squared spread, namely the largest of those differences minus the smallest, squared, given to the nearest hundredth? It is 1.69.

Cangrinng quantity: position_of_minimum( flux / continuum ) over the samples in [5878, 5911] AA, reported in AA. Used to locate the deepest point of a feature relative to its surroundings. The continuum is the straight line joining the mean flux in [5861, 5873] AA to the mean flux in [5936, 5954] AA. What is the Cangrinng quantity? 5893.5 AA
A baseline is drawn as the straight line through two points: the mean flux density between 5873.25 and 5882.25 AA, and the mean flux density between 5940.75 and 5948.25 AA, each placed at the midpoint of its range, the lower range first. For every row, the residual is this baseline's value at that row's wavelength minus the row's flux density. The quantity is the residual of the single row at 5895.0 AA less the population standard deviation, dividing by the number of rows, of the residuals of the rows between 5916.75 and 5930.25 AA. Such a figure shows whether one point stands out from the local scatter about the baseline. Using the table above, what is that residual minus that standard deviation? 1.5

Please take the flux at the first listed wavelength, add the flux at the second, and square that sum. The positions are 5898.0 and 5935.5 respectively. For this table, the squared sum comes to 339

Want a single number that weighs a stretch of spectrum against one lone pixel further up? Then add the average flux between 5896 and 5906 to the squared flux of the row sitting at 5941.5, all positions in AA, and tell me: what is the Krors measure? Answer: 91.9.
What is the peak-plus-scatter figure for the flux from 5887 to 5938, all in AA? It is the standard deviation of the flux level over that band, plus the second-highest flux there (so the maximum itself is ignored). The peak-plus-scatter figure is 10.6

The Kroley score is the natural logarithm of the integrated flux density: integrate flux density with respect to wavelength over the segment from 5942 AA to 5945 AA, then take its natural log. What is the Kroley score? 3.3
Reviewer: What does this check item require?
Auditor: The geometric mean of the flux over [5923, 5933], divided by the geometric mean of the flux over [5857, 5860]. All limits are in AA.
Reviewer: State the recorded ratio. 1.05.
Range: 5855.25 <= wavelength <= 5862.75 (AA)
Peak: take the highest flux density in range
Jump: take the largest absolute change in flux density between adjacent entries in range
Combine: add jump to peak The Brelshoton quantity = 10.2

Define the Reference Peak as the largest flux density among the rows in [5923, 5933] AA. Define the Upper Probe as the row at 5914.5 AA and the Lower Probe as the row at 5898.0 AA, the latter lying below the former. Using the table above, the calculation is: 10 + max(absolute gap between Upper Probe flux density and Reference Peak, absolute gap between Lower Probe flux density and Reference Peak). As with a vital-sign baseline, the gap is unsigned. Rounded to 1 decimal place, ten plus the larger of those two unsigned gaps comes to 11.5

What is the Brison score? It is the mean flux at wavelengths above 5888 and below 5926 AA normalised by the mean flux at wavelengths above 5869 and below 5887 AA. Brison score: 0.92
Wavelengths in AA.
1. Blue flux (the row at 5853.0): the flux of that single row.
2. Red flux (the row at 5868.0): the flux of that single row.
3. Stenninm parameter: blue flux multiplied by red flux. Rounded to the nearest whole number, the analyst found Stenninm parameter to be 88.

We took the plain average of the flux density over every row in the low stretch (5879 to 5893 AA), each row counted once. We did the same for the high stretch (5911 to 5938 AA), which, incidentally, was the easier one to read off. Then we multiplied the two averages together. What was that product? 83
